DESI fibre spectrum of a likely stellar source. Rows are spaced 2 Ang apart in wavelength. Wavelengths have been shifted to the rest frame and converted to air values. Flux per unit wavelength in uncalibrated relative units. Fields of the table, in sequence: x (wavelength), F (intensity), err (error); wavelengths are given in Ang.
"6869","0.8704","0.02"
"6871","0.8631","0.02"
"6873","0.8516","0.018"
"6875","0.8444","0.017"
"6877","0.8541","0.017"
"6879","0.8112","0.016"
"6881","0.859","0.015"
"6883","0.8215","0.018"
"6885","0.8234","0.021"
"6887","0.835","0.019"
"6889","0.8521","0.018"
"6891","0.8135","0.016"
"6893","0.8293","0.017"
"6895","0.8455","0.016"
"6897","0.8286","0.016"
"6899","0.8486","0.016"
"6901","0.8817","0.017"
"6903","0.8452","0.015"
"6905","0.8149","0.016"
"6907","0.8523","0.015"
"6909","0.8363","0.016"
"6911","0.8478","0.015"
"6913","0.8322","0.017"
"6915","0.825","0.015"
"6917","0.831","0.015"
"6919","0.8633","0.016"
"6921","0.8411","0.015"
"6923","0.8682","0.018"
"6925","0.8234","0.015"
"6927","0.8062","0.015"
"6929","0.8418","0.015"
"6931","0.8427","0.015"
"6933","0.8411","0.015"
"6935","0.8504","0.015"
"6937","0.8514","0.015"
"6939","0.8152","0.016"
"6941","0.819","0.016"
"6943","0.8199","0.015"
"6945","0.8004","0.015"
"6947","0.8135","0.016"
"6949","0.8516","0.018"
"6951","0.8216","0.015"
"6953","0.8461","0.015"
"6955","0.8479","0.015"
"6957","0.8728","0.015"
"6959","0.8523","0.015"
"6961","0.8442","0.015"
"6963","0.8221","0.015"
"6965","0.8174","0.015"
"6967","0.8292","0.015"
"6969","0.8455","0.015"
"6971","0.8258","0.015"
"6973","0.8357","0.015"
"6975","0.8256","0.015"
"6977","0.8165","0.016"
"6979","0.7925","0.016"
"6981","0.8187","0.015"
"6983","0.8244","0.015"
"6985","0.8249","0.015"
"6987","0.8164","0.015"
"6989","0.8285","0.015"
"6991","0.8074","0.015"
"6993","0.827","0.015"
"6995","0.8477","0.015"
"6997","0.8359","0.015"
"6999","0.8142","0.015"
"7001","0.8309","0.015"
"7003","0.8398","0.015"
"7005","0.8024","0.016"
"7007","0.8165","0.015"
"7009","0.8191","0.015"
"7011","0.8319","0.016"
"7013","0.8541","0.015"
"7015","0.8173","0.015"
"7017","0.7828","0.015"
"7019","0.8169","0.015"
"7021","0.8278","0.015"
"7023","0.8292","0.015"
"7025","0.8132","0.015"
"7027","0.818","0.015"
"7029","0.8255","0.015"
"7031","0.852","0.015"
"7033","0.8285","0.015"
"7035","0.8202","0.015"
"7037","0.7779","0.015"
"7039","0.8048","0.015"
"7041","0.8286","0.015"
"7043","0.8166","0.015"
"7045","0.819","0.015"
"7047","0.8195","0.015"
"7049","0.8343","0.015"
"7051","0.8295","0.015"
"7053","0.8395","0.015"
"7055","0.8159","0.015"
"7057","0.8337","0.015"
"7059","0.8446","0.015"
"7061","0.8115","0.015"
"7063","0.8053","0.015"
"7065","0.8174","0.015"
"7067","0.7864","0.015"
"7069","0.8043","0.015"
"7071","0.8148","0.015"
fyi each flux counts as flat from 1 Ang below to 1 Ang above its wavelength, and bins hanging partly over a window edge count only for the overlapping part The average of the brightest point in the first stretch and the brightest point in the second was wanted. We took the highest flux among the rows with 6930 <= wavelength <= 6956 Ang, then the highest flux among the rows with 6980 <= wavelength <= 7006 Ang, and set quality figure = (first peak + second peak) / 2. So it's 0.850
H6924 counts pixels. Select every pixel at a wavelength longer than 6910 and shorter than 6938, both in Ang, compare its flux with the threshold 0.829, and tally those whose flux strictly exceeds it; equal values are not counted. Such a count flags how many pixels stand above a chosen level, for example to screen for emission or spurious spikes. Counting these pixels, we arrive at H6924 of 11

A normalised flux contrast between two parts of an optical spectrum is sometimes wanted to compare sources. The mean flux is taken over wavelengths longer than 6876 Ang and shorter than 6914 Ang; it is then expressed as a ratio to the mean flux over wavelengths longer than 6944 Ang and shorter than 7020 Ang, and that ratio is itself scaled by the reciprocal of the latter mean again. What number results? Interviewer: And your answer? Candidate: 1.23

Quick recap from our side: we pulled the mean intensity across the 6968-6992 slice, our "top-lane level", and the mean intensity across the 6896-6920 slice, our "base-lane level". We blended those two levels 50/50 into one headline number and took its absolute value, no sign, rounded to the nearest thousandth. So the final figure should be 0.832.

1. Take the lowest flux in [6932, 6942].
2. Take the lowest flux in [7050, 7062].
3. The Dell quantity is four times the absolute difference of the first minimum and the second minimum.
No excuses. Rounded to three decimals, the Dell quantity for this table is 0.015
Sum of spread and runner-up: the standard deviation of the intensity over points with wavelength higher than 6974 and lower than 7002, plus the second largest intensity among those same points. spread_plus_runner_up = 0.849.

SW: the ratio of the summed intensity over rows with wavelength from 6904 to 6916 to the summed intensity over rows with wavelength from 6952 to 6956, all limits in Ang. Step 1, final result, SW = 3.0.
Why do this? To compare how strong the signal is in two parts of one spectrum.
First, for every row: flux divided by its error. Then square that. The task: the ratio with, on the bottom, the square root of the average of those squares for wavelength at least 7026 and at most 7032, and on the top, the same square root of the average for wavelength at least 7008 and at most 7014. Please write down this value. 0.98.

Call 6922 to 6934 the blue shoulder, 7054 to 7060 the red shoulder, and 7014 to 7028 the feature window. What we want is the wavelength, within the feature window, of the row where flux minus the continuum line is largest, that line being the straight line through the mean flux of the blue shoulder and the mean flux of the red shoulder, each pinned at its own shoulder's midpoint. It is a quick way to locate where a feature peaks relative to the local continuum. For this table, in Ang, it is 7023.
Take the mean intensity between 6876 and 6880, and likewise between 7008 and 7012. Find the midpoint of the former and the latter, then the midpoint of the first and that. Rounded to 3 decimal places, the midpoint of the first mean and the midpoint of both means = 0.831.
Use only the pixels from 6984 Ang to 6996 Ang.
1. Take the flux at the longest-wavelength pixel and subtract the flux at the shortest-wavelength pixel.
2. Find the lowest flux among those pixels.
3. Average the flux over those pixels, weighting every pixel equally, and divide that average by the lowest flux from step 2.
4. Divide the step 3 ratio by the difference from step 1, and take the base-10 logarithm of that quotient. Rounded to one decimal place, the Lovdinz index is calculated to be 1.7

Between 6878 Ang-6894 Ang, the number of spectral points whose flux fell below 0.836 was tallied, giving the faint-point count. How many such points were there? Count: 6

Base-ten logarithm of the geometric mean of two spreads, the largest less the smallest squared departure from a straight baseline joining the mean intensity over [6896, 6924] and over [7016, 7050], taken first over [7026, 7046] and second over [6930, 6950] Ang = -2.84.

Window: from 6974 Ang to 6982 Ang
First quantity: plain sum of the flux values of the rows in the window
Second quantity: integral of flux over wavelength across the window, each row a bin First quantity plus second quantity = 10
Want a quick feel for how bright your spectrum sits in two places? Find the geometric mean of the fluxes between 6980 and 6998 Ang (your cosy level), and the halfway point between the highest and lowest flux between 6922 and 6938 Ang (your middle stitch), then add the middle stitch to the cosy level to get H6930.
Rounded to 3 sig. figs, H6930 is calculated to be 1.66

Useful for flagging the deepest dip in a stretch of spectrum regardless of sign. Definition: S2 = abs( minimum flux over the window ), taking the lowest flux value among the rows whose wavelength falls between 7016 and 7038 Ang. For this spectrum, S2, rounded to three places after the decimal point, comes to 0.778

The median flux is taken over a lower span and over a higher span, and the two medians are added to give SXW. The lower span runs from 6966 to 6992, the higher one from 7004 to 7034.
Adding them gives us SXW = 1.64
